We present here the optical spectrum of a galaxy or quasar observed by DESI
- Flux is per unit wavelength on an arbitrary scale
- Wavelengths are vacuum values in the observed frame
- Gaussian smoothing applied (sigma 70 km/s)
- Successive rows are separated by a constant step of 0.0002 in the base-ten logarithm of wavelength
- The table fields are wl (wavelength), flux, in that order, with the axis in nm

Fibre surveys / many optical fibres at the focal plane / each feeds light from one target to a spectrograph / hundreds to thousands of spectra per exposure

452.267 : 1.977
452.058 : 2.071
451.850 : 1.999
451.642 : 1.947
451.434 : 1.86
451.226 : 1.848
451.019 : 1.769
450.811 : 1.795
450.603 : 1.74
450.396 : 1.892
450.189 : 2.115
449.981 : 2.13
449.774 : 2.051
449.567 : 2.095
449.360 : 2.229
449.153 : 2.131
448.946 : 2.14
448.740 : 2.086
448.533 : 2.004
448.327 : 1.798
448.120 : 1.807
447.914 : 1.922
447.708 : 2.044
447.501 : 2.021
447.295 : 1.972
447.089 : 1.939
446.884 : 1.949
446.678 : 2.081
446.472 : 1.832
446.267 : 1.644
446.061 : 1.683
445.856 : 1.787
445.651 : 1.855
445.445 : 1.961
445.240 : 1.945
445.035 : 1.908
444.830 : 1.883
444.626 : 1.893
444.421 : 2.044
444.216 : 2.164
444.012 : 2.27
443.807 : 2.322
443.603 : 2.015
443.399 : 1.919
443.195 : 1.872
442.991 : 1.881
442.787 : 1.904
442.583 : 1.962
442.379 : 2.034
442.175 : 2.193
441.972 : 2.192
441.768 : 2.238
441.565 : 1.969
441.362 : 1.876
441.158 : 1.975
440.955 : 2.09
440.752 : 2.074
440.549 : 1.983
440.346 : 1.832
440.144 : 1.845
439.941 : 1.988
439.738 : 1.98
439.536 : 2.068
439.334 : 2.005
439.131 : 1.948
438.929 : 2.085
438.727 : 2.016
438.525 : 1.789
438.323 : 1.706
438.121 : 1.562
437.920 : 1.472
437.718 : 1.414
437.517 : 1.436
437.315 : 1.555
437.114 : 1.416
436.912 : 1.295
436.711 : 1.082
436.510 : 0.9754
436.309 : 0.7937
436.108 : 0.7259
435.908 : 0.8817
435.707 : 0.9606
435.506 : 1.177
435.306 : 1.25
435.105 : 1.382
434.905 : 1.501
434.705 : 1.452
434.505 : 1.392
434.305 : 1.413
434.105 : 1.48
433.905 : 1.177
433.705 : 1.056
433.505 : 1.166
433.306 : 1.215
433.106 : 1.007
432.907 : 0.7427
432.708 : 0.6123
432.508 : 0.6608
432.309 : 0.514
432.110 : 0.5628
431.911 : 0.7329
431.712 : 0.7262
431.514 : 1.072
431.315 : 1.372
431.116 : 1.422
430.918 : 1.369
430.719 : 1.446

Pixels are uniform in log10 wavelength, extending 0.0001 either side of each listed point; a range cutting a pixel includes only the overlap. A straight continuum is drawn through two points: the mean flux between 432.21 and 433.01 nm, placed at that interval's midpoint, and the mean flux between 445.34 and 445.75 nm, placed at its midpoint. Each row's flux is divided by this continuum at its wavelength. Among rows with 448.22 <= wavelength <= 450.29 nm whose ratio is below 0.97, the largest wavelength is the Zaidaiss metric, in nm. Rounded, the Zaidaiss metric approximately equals 450.189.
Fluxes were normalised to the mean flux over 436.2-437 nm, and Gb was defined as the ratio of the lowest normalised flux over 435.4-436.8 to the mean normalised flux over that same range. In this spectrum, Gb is 0.770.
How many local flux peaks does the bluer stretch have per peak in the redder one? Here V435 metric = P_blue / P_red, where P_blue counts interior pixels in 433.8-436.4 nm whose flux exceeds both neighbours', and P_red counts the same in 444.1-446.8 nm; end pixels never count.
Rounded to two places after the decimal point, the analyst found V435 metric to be 2.00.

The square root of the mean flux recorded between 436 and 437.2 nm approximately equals 1.0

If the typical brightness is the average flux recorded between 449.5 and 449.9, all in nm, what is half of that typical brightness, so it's 1.04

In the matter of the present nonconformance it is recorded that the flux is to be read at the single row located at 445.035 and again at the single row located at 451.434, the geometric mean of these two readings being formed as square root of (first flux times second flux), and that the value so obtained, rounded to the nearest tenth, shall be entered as 1.9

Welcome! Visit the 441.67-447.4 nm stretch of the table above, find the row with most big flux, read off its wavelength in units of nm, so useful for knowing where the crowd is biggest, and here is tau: 443.807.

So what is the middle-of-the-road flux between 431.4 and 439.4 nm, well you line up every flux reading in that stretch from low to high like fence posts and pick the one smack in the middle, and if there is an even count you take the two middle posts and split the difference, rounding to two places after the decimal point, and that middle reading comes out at 1.23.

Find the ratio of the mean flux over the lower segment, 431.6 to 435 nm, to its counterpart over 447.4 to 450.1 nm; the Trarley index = 0.5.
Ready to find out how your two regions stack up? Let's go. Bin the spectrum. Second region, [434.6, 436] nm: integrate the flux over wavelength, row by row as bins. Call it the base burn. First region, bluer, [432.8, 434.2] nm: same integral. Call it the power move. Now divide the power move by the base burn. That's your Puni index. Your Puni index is 0.91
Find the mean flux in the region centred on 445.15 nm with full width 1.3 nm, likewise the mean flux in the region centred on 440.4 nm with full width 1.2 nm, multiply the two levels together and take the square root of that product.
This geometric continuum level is 1.9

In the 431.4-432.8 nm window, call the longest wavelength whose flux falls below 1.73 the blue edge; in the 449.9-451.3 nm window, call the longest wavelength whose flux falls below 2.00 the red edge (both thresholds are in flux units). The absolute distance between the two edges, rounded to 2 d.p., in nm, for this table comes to 18.52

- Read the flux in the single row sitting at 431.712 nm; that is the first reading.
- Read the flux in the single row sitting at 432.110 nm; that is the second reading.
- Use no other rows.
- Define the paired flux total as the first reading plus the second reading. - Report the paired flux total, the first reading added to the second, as 1.3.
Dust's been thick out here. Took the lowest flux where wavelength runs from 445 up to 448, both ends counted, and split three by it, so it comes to 1.82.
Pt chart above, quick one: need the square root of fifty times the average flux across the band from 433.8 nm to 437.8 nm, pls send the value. 7.9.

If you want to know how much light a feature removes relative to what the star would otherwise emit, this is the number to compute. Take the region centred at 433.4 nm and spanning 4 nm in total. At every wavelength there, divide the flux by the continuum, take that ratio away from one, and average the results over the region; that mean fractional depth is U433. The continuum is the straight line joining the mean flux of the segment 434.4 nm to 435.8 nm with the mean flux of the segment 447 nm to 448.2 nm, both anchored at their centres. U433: 0.139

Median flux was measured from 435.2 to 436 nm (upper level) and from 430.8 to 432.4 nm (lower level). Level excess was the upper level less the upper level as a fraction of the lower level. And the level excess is -0.12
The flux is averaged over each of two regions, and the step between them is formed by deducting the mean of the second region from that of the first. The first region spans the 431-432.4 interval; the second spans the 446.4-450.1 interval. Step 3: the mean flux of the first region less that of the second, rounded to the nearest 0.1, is -1.1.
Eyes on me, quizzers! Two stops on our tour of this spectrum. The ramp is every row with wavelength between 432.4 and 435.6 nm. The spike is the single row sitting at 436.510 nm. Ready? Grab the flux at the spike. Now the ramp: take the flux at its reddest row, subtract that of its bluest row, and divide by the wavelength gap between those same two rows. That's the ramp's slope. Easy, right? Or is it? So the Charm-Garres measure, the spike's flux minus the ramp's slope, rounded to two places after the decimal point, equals 0.80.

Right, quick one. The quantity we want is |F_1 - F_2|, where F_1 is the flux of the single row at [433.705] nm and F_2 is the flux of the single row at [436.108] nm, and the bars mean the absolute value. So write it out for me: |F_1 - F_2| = 0.33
